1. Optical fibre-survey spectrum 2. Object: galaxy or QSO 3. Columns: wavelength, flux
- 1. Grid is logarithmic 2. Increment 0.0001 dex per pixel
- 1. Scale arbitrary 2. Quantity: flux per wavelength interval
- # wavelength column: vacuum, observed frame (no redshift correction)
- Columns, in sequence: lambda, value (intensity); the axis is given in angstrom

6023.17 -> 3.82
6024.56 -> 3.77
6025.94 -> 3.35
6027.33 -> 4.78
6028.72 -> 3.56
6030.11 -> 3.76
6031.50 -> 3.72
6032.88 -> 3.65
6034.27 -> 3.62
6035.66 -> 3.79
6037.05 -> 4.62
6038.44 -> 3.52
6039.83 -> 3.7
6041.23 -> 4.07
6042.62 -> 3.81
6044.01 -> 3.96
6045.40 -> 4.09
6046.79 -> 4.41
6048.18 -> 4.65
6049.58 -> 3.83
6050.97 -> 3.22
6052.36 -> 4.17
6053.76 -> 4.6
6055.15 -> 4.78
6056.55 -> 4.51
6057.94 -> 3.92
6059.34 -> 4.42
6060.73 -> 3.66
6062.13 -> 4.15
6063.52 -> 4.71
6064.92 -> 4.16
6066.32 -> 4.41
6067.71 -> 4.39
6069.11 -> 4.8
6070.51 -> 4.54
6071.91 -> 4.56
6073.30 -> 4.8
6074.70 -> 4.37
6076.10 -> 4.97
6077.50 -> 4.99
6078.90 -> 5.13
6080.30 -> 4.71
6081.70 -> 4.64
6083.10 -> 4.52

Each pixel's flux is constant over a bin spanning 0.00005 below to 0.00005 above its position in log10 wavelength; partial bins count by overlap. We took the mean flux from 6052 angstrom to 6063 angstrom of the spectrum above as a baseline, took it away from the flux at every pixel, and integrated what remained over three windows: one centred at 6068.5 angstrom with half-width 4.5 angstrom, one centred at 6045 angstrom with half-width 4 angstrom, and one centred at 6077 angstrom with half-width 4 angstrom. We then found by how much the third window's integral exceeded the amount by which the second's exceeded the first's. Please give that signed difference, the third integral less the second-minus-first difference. 7.2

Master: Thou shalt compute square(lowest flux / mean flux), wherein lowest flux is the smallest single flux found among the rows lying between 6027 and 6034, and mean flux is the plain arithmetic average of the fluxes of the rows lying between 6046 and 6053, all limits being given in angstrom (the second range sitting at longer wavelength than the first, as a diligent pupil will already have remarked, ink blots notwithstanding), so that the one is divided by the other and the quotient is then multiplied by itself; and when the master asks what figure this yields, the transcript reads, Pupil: 0.77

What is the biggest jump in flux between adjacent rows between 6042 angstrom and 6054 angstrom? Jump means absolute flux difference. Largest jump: 0.95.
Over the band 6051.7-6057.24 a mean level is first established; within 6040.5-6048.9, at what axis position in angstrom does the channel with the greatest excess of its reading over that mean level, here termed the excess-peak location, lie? 6048.18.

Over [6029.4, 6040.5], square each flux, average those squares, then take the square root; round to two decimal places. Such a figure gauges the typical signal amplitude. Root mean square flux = 3.81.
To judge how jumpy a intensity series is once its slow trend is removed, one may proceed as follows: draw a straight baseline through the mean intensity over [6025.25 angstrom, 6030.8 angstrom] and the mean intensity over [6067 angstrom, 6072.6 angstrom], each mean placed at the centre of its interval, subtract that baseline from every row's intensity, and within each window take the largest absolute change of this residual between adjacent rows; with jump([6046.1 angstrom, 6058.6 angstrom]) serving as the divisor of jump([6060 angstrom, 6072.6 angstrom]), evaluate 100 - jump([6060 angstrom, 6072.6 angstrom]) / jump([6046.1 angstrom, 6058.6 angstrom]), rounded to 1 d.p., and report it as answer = 99.4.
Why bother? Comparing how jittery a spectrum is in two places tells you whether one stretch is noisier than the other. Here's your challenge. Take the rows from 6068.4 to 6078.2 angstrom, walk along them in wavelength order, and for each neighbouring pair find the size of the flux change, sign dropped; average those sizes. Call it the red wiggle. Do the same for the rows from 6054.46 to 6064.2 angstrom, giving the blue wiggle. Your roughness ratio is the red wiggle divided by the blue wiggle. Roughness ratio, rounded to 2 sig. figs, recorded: 0.50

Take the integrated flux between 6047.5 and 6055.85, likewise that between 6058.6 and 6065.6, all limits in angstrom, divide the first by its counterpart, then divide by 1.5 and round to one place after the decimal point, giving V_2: 0.8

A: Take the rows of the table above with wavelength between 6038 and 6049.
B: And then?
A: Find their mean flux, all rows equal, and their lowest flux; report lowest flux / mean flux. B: 0.87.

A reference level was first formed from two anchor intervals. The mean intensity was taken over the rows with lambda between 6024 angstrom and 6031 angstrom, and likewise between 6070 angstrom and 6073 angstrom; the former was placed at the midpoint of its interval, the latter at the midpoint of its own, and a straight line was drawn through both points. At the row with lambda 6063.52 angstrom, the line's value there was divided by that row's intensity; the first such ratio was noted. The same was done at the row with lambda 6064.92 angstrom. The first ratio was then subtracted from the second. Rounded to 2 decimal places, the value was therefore 0.13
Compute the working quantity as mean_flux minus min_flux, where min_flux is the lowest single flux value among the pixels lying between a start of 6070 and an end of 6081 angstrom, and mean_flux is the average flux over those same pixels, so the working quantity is 0.39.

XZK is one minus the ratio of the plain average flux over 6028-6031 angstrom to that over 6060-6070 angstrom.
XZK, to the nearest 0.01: 0.15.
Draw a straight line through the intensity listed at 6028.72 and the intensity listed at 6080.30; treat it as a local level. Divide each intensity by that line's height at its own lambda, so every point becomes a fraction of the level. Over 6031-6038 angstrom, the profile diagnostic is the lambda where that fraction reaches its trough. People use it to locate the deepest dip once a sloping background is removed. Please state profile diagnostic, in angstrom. 6034.27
